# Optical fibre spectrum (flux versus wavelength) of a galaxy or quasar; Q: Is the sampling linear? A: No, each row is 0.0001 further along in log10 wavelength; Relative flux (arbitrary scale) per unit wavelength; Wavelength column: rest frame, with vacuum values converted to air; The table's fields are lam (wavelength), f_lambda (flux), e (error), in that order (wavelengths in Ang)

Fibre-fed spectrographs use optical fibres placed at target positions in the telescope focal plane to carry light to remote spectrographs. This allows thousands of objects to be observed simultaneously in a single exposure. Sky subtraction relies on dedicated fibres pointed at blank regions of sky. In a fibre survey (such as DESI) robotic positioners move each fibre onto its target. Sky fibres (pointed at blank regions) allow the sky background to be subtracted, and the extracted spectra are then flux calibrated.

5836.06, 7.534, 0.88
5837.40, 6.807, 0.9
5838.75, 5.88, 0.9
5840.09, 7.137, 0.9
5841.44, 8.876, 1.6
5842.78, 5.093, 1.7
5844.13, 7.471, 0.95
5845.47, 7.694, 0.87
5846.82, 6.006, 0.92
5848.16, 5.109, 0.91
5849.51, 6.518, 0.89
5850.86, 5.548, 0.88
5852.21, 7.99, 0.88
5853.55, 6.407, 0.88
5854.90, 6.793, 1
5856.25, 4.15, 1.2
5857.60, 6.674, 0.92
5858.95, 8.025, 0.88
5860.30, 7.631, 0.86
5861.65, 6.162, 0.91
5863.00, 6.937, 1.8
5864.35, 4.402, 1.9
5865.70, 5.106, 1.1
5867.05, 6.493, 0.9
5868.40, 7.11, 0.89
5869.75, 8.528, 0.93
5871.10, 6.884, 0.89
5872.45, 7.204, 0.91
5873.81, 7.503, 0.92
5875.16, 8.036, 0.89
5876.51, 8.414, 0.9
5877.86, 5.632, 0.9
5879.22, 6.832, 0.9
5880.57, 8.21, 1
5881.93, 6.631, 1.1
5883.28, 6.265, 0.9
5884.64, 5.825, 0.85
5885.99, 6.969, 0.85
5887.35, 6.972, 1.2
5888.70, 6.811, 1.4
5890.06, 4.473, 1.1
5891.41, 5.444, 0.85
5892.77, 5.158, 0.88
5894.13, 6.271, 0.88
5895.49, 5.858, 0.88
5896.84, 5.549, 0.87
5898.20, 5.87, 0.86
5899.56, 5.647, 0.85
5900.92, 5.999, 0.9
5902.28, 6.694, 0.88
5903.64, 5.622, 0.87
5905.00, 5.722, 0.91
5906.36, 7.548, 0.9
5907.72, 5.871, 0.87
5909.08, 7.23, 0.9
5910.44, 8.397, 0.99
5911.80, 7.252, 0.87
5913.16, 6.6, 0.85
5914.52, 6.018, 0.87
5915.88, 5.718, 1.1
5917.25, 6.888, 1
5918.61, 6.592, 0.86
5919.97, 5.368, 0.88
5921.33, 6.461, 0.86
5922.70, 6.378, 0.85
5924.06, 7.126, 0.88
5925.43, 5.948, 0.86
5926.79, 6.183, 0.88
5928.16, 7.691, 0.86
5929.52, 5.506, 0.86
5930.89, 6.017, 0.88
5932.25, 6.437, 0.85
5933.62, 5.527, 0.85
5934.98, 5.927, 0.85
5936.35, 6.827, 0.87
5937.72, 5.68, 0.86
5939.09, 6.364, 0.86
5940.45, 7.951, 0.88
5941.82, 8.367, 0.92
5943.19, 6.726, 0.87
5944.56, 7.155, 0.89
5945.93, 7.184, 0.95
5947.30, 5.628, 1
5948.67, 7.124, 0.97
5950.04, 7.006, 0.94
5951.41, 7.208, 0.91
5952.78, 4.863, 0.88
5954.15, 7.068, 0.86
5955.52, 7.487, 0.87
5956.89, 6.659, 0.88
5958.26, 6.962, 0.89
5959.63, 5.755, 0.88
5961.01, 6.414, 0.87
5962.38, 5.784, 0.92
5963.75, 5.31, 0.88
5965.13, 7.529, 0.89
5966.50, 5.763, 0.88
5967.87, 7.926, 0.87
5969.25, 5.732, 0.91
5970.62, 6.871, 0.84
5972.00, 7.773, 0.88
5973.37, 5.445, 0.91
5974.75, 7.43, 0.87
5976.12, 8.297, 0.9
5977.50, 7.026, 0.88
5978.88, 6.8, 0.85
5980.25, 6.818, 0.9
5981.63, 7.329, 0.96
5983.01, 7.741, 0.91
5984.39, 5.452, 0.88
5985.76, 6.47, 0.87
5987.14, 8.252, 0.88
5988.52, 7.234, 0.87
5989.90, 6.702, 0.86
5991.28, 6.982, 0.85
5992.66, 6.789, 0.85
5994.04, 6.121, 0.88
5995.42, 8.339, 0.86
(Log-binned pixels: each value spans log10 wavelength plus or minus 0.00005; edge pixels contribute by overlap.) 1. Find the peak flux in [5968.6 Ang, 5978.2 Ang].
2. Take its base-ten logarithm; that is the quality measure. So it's 0.919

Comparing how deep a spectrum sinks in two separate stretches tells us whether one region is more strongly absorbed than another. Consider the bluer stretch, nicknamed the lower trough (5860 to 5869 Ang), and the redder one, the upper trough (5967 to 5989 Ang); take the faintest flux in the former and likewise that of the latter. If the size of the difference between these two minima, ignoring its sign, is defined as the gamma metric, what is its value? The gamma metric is 1.0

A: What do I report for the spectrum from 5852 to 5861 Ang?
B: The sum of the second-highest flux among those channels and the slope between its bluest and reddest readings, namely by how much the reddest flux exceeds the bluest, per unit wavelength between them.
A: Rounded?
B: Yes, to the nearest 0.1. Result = 7.9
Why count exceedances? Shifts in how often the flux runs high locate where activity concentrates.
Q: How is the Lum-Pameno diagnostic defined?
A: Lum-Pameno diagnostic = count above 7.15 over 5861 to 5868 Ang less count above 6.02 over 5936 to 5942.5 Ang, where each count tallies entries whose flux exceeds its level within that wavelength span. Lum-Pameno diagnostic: -4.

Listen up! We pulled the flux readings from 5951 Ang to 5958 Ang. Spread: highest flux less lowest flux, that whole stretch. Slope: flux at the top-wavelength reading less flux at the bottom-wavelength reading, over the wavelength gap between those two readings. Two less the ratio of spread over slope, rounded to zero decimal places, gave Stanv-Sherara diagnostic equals 28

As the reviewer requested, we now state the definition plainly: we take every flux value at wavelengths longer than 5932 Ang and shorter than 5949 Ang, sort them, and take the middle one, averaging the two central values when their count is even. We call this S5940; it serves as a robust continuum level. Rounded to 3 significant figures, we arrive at 6.73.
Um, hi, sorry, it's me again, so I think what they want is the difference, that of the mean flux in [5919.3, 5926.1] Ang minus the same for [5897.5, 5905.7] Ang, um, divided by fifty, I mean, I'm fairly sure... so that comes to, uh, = 0.0066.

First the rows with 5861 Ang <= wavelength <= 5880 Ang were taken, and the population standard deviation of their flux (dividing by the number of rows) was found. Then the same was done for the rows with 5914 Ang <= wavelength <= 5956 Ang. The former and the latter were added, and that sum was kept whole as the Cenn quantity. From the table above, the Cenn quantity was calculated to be 1.95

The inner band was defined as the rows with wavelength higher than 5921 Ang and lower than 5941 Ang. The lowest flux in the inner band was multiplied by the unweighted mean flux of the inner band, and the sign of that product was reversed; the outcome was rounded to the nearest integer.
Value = -35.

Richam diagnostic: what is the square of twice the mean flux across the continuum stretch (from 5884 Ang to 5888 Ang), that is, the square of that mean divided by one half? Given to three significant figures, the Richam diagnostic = 174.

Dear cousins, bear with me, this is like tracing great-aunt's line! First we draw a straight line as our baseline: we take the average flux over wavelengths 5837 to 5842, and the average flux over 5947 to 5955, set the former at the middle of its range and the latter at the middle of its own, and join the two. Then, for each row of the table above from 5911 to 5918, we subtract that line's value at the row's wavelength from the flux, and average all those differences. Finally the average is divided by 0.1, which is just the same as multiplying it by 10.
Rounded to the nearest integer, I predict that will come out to -2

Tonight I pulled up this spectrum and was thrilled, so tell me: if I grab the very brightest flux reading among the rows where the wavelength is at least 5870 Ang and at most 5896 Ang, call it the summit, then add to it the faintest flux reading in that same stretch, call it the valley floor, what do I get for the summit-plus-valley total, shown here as 12.9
